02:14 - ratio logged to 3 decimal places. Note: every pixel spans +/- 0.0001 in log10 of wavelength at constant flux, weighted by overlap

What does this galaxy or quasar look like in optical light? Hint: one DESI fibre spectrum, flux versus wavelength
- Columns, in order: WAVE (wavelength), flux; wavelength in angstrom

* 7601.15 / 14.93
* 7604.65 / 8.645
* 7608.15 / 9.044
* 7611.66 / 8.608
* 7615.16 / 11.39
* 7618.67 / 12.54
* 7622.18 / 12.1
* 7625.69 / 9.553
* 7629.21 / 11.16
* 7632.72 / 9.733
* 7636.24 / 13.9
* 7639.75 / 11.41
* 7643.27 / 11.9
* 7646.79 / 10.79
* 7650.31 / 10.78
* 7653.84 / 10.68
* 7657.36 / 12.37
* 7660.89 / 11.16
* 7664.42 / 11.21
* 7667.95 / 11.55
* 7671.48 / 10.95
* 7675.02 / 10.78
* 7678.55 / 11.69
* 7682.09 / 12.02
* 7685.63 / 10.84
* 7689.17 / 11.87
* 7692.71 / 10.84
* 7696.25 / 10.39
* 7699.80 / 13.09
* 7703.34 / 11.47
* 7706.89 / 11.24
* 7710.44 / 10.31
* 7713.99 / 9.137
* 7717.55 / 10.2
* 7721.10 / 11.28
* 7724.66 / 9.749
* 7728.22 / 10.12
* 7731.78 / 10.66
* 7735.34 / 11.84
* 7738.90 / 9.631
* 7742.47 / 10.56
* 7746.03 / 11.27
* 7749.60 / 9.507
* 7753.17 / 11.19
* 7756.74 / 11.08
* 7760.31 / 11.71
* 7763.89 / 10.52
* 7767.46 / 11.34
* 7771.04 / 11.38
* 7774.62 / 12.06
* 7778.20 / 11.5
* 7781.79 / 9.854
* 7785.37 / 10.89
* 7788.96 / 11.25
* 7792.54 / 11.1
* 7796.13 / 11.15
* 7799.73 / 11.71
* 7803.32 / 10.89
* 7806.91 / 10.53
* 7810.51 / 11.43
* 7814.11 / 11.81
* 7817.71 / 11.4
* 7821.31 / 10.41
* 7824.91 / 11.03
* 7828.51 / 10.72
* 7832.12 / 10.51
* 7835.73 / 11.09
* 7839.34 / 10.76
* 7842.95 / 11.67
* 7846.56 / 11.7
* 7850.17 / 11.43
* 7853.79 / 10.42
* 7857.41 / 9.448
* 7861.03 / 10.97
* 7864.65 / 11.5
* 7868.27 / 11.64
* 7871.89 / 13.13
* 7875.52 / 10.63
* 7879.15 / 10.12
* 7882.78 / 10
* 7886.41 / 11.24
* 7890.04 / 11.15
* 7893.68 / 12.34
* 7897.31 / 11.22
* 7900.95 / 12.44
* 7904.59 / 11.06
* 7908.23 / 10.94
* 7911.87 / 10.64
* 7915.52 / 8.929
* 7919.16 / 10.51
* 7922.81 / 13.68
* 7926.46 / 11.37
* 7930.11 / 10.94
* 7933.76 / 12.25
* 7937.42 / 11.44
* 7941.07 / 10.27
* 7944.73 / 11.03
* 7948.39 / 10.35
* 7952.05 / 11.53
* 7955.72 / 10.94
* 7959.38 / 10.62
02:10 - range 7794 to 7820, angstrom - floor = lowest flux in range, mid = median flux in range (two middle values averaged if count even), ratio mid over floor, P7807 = 1.083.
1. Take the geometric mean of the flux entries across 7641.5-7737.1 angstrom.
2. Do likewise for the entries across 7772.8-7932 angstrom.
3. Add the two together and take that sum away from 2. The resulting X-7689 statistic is -20.1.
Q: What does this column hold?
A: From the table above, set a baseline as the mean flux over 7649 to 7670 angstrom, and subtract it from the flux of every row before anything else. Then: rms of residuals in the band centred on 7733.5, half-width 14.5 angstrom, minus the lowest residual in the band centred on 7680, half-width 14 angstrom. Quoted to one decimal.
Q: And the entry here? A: 1.5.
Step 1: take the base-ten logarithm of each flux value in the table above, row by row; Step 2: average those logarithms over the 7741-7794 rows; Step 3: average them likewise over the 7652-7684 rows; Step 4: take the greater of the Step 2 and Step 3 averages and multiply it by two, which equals 2.11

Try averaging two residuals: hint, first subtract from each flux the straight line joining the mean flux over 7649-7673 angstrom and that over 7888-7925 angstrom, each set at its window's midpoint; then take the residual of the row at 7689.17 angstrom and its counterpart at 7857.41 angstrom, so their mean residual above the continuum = -0.61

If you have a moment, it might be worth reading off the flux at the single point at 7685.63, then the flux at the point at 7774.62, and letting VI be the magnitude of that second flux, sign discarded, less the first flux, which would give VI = 1.2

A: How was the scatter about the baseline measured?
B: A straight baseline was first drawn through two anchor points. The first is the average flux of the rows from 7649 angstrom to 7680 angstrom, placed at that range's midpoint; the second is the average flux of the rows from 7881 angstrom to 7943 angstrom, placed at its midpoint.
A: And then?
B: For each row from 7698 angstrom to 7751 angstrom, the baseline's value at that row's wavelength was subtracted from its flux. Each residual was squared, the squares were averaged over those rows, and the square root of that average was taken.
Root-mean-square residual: 1.15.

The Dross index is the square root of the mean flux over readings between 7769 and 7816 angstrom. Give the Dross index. 3.35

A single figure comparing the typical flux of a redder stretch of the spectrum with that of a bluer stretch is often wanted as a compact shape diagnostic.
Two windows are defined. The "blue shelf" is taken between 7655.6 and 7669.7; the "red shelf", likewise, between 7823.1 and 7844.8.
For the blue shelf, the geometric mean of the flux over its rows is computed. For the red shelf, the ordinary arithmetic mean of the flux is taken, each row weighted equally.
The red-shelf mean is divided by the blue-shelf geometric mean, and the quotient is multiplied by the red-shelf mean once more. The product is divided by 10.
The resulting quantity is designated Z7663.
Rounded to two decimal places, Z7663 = 1.04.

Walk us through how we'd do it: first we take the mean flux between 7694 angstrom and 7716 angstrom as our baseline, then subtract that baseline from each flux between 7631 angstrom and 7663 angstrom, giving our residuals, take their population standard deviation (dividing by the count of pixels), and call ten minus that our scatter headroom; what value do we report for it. 8.9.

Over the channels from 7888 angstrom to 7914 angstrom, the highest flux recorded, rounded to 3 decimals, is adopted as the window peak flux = 12.440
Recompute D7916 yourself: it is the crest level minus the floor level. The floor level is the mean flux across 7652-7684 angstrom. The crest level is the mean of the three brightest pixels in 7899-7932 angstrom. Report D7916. 1.1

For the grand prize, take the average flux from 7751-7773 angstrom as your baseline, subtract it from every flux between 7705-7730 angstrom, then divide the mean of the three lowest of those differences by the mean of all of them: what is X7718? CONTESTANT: 2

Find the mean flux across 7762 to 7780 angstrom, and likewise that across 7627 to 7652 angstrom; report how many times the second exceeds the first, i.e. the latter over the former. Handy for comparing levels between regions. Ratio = 1.00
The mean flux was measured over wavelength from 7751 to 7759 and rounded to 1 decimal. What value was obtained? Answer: 11.1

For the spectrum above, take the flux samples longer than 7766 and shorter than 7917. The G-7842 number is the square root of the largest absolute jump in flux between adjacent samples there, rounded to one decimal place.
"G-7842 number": 1.6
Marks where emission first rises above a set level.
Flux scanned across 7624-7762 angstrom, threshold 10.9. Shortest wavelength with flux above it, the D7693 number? 7629.21 angstrom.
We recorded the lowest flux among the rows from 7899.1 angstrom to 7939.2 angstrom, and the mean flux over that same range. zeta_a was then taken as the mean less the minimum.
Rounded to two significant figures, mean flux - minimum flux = 2.4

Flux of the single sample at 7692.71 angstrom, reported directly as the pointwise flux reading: 10.84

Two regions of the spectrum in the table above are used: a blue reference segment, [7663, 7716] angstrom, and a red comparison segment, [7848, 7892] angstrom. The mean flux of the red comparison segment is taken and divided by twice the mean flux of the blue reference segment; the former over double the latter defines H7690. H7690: 0.492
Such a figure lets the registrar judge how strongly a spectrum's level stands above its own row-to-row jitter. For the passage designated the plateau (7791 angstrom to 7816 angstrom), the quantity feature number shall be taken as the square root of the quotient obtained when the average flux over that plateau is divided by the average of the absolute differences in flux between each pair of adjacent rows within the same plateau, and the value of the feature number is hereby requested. 4.7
